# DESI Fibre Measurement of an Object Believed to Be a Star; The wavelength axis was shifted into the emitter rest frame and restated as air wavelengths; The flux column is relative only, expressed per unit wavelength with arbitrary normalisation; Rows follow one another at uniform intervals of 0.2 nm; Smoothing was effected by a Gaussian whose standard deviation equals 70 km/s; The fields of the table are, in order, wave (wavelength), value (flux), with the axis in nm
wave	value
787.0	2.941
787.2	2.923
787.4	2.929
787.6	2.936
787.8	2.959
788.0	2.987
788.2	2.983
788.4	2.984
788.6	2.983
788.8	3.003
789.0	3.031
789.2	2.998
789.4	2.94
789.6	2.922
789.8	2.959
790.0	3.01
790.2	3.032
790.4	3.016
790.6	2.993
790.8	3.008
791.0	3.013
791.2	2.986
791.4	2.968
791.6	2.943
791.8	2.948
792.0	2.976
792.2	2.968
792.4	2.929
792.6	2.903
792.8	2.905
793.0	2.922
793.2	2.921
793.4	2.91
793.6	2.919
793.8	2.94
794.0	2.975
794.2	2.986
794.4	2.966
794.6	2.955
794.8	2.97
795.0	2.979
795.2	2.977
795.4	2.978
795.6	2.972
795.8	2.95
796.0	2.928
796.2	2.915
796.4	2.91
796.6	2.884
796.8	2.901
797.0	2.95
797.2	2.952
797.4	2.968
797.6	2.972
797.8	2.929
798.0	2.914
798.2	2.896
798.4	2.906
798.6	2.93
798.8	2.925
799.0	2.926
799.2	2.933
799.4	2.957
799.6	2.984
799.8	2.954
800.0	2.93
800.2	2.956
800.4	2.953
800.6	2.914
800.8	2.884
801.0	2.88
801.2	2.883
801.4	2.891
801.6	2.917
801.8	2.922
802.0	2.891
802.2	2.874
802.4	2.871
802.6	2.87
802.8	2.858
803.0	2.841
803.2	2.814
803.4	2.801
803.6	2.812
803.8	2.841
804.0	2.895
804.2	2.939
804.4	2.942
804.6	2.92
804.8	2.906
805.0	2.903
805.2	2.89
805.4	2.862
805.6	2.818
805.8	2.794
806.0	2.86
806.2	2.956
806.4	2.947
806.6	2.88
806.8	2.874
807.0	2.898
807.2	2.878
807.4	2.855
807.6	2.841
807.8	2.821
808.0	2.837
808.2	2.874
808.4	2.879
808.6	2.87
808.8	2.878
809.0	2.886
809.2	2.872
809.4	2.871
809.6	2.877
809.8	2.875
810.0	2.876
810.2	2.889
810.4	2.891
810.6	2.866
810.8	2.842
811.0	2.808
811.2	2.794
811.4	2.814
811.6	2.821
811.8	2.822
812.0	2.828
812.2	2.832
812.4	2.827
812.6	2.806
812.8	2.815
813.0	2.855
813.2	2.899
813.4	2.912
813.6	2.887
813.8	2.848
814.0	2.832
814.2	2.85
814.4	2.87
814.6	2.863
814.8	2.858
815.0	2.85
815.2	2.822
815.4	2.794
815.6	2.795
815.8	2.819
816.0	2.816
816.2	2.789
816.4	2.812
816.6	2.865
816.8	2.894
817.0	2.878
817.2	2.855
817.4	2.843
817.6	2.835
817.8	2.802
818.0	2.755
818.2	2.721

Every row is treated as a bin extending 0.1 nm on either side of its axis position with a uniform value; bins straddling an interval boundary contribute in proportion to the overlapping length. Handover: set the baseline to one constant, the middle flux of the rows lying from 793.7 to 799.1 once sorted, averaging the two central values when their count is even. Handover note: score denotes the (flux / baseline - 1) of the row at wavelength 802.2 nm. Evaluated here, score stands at -0.03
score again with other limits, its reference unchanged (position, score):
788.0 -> 0.01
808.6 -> -0.03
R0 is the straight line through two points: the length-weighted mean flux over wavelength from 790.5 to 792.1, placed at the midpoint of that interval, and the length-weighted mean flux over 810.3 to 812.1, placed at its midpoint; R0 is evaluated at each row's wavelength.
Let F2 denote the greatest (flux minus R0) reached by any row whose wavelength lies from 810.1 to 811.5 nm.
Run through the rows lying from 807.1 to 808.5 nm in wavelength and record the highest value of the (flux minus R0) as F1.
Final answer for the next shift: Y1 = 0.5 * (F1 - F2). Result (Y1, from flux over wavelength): -0.013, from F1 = 0.026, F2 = 0.053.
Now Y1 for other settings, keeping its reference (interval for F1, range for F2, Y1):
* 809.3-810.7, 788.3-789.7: 0.009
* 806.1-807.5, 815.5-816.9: -0.008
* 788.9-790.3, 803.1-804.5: -0.008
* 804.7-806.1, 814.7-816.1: -0.013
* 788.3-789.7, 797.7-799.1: 0.015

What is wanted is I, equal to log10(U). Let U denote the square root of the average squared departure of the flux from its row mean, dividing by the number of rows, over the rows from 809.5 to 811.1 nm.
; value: -1.59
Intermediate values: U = 0.026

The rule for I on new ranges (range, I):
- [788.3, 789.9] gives -1.48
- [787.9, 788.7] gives -2.79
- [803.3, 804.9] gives -1.28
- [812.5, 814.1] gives -1.44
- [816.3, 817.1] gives -1.51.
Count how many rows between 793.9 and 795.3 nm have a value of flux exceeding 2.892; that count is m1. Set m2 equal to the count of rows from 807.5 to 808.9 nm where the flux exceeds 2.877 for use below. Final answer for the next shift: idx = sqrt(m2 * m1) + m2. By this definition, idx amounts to 6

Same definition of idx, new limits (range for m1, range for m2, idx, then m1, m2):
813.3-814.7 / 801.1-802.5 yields 7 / 1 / 5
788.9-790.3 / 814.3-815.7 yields 0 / 7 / 0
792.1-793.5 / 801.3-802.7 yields 9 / 7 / 4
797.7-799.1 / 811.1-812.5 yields 0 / 7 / 0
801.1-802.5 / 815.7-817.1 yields 4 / 2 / 2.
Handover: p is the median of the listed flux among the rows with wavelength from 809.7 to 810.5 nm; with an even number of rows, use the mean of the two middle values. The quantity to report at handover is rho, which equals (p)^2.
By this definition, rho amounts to 8.3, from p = 2.88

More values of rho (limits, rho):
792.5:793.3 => 8.5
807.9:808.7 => 8.2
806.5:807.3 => 8.3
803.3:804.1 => 8.0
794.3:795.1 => 8.8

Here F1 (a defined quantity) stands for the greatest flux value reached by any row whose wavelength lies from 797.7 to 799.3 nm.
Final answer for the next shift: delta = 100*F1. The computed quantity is 293.3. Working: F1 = 2.933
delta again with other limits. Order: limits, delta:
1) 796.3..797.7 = 297.2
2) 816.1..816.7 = 286.5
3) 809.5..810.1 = 287.7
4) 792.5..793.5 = 292.2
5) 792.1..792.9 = 296.8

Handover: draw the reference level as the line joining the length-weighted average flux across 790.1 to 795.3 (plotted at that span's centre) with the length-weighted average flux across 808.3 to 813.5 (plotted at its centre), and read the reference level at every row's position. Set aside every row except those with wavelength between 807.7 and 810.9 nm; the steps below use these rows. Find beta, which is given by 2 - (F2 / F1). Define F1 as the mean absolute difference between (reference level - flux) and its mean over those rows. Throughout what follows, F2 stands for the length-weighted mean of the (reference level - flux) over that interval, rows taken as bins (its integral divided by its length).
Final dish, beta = 2.37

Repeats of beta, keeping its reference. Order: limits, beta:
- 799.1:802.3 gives 2.23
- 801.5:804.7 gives 1.35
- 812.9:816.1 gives 2.66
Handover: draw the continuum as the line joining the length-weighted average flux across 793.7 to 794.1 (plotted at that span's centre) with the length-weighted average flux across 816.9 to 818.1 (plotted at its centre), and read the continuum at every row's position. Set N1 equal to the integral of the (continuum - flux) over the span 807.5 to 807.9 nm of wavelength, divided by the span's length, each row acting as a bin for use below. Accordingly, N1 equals 0.051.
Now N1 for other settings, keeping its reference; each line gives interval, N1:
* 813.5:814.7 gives -0.012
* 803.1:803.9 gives 0.088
